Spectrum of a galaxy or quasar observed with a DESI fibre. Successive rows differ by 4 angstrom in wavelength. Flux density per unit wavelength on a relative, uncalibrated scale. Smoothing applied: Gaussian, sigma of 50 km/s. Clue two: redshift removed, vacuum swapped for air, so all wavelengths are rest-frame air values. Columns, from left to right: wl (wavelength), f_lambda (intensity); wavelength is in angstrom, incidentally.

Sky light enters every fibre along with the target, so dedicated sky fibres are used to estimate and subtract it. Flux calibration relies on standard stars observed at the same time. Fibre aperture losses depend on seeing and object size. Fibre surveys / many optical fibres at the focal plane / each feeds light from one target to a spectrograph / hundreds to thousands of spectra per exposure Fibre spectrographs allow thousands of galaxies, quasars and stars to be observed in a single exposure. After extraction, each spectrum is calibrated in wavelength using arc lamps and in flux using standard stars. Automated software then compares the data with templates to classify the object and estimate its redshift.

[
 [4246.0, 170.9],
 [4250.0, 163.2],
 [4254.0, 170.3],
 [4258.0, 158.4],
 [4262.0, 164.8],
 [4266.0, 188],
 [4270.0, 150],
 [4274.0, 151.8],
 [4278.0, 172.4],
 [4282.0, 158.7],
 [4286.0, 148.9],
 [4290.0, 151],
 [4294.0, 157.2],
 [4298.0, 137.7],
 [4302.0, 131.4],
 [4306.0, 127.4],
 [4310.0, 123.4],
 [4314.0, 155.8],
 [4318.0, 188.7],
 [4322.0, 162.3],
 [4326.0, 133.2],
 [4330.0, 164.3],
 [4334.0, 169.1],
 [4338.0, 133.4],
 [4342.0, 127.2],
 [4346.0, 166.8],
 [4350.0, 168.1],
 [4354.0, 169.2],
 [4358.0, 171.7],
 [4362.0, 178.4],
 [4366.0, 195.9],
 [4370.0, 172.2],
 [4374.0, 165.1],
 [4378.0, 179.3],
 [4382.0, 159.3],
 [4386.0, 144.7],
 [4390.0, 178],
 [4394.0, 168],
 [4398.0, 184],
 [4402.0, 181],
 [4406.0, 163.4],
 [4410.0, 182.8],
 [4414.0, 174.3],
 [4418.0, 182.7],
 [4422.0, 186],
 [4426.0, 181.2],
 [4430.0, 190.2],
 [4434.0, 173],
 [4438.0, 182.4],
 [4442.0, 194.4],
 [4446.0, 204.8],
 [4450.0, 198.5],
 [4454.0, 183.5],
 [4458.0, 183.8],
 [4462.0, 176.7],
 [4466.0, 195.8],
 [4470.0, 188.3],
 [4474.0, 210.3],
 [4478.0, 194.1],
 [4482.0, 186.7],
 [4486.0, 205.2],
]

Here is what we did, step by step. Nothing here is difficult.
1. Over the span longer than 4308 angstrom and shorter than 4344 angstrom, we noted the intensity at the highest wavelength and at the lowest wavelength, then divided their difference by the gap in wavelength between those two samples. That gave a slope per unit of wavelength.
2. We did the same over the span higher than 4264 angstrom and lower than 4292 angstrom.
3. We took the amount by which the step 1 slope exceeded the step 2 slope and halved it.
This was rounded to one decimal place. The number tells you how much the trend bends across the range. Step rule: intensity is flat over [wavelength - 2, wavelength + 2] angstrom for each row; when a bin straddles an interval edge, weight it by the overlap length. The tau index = 0.8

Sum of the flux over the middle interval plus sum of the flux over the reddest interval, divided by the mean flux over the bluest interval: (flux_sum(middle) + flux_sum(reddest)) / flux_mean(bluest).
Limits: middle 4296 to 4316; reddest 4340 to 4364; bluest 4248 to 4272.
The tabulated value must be 10.0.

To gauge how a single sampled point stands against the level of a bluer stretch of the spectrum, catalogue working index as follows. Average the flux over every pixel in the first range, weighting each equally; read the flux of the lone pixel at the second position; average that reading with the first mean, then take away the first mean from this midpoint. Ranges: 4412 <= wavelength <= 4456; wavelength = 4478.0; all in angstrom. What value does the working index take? 4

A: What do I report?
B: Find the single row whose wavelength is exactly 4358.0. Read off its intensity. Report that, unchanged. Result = 171.7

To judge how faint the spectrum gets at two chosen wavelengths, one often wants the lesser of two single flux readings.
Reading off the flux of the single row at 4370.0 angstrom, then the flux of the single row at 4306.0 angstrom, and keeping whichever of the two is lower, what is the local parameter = 127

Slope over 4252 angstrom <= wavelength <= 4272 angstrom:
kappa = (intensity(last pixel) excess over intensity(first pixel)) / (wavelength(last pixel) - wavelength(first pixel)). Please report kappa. -1.3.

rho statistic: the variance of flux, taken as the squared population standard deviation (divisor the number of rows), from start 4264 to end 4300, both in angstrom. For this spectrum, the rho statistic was 194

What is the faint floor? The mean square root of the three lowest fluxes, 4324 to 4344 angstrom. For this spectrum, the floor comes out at 11.5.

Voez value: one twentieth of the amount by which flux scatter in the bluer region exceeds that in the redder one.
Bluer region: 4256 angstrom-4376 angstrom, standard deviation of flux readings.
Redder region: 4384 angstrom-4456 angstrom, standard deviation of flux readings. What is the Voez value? 0.28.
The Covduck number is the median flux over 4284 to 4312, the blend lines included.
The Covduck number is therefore 138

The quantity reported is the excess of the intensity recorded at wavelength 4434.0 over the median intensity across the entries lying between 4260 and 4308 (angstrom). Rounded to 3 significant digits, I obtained 21.6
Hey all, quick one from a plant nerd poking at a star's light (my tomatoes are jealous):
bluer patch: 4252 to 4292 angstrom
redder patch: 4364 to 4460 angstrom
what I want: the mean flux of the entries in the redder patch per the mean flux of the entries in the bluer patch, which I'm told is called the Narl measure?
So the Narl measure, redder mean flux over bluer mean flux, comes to 1.11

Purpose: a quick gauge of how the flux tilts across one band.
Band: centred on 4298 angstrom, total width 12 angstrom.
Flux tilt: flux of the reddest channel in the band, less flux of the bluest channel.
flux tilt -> -26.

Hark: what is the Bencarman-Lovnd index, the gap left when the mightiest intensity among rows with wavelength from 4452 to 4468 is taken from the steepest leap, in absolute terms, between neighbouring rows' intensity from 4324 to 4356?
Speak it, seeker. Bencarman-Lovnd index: -156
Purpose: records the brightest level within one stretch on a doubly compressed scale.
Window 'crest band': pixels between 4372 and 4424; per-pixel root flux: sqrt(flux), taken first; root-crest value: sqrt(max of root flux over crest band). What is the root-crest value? 3.69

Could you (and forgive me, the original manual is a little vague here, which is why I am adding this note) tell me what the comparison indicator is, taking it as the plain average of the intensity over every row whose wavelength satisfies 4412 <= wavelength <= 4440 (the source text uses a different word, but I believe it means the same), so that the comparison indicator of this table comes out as 181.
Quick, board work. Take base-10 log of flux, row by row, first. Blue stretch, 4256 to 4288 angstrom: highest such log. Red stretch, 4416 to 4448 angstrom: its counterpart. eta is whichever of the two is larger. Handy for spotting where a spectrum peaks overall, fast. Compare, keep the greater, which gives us 2.31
